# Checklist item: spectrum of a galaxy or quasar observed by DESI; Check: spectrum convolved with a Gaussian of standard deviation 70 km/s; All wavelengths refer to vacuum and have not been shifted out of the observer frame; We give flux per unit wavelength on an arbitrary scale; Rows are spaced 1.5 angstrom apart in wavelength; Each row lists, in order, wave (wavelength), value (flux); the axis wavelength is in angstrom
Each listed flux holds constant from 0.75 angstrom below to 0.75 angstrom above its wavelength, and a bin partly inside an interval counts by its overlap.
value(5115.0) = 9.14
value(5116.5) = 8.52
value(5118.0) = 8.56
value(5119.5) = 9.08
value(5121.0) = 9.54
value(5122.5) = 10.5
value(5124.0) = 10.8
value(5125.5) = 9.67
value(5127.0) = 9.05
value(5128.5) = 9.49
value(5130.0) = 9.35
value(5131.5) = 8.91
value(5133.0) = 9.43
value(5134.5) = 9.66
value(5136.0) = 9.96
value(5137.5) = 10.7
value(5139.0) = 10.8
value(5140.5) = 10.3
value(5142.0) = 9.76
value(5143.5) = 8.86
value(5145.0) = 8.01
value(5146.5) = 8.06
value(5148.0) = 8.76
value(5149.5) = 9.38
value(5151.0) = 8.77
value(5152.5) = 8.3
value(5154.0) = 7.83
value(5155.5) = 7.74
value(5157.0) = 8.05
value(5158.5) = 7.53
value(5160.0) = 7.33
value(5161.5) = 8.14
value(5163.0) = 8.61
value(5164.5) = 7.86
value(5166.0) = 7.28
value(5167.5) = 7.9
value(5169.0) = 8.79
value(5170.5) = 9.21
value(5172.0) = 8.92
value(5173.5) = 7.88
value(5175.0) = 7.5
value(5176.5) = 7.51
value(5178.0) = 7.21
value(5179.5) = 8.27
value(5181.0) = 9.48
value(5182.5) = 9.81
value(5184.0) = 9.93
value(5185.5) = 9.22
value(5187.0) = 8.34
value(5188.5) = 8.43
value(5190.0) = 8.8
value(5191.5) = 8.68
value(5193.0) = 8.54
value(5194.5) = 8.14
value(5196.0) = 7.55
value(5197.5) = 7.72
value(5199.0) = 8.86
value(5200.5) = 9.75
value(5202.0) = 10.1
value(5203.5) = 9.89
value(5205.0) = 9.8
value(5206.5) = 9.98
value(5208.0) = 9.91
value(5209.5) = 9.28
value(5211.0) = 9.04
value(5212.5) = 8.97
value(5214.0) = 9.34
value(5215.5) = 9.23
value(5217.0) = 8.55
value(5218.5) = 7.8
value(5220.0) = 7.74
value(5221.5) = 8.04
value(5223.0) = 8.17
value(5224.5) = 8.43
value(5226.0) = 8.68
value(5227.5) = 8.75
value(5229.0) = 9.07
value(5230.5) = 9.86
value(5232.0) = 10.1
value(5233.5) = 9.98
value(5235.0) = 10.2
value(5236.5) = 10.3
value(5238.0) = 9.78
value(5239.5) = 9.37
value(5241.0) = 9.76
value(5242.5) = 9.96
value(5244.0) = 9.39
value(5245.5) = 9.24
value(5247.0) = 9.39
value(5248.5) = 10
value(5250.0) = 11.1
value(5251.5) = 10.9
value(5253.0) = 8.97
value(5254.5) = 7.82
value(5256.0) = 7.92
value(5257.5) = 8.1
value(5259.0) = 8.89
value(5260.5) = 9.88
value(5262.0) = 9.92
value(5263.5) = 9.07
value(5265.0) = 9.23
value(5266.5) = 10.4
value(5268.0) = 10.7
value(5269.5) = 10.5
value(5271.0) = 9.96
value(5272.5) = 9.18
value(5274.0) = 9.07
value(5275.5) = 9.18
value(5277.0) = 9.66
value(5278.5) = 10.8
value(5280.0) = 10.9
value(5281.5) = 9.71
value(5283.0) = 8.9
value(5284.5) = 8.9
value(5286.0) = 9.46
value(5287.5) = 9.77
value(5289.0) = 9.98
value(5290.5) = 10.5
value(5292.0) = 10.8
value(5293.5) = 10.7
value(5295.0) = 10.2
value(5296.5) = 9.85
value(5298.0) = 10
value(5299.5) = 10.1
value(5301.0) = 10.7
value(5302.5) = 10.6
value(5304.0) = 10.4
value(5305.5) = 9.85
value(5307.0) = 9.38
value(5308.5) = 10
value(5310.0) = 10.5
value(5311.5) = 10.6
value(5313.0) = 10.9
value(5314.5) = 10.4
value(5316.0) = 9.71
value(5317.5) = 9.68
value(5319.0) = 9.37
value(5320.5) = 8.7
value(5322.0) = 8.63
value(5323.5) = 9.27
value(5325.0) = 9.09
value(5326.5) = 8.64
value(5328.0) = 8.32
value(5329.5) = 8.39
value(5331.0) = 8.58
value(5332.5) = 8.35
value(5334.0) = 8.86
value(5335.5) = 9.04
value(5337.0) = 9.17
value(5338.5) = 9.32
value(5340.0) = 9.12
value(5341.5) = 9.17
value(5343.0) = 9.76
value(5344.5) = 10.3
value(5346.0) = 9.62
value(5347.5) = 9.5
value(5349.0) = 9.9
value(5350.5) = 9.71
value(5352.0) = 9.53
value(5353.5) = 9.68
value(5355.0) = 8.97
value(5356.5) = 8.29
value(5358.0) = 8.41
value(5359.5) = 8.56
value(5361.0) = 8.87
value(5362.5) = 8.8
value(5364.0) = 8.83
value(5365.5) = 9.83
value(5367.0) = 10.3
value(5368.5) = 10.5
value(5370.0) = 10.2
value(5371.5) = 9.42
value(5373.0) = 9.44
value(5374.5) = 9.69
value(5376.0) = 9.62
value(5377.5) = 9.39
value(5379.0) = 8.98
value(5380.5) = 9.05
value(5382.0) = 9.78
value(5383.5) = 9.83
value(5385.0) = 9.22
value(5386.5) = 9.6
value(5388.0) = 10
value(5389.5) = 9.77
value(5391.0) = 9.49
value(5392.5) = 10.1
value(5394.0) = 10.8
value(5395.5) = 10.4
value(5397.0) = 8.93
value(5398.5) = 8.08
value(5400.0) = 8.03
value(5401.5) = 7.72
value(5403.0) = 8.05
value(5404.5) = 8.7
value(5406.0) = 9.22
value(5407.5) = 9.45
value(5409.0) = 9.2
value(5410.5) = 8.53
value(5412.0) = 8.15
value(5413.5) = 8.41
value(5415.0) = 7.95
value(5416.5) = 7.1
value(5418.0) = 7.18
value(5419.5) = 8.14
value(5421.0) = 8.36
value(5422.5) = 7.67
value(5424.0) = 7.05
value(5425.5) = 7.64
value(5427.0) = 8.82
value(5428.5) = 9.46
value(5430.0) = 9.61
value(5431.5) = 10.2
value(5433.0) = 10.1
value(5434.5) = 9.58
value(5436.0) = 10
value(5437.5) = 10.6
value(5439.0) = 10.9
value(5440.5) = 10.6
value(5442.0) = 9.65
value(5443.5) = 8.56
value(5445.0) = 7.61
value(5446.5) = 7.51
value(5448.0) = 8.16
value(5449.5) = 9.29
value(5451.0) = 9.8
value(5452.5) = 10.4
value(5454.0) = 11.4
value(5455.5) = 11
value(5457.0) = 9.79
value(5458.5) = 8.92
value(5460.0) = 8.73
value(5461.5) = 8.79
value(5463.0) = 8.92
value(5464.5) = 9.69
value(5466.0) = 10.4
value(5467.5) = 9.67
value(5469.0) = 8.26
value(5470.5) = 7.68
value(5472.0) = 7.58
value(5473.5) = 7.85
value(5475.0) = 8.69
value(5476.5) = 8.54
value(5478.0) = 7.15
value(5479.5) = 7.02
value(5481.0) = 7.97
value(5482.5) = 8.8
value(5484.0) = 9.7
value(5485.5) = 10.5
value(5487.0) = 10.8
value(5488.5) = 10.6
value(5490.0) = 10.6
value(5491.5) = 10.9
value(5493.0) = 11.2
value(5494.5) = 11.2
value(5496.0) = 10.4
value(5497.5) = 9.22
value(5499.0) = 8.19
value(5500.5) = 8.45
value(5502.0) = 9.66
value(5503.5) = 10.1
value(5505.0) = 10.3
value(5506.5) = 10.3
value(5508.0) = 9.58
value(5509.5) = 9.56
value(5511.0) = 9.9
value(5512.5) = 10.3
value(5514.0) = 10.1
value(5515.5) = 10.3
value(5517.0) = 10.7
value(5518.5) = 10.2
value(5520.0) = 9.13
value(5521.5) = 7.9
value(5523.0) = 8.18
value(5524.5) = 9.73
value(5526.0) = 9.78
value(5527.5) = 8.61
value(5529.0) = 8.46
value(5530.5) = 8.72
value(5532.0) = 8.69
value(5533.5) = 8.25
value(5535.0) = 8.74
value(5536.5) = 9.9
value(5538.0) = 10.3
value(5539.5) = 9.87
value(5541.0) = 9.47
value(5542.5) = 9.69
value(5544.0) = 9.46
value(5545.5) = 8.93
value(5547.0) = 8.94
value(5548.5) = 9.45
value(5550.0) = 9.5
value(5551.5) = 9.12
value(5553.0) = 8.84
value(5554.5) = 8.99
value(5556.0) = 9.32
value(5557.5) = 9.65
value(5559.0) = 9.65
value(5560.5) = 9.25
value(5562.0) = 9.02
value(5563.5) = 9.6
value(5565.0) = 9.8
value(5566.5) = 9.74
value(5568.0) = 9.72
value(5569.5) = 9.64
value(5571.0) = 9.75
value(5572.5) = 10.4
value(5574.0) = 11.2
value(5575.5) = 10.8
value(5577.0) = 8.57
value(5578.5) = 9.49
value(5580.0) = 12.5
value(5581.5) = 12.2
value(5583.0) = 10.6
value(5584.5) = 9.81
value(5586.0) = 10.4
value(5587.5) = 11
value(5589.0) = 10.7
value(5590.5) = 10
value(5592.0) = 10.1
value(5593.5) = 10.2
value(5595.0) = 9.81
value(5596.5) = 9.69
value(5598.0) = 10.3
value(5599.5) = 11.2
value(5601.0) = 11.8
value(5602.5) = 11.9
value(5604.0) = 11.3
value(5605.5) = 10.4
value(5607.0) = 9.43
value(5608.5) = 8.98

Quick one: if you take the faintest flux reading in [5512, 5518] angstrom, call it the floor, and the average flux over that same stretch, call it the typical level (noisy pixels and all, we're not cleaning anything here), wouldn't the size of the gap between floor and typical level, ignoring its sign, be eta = 0.25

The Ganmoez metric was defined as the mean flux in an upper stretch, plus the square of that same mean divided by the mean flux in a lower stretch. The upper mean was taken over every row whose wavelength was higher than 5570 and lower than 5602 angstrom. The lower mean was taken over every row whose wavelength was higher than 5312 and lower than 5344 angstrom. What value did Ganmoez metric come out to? 22.5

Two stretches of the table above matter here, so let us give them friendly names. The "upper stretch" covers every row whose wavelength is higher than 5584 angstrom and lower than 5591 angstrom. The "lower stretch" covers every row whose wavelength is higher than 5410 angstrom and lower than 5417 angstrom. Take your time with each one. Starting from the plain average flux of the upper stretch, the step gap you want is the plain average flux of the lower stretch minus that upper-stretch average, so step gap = -2.4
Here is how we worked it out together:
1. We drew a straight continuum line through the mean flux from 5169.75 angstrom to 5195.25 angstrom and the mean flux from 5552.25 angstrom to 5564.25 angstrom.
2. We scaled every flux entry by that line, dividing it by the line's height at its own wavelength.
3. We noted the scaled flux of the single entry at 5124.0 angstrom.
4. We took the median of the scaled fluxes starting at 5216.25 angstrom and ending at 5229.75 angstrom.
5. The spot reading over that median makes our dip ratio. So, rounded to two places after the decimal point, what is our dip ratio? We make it 1.31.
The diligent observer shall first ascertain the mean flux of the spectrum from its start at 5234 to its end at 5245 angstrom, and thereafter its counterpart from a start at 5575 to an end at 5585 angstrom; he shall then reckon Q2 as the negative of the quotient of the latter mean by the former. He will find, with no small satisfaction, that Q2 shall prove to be -1.08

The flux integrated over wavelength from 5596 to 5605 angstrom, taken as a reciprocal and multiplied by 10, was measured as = 0.10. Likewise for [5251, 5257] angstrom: 0.19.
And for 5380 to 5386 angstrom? 0.18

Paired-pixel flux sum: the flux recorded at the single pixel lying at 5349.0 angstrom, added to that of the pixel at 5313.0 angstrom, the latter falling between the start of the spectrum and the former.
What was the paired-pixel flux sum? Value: 20.8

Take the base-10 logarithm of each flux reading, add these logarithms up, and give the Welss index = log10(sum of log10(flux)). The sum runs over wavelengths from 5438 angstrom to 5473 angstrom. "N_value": 1.35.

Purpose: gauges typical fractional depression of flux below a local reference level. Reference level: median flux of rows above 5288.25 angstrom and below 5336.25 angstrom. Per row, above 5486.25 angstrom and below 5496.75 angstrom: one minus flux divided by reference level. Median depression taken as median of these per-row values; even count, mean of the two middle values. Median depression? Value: -0.096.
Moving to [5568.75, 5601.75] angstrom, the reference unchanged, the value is -0.051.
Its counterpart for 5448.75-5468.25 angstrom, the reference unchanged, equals 0.016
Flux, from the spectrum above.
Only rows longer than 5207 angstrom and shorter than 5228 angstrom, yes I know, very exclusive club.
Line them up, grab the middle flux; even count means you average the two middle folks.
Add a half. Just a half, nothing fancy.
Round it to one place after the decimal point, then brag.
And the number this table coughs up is 9.2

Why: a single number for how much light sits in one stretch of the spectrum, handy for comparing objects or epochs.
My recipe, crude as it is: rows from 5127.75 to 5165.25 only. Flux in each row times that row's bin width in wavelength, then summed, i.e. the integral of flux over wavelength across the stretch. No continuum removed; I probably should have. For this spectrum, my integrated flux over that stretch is 332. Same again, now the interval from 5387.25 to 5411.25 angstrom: 220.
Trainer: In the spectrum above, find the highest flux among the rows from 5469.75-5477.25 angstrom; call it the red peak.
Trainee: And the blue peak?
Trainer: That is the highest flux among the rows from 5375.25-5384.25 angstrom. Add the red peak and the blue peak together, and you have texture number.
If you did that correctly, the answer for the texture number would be 18.5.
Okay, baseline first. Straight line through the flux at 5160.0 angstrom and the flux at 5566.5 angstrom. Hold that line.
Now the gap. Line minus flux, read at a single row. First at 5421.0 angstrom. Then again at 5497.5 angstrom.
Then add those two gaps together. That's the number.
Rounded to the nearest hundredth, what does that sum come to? 0.63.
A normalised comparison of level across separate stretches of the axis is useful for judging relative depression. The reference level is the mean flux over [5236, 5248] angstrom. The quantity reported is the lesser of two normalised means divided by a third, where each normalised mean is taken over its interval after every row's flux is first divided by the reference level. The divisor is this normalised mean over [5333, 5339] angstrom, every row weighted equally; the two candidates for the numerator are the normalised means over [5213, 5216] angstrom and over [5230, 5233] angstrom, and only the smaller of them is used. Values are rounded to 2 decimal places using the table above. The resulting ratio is 1.02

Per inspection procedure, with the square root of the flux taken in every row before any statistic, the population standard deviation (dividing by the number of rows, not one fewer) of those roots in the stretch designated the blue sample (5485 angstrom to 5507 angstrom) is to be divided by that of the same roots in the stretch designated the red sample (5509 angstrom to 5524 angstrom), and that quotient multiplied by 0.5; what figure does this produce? 0.48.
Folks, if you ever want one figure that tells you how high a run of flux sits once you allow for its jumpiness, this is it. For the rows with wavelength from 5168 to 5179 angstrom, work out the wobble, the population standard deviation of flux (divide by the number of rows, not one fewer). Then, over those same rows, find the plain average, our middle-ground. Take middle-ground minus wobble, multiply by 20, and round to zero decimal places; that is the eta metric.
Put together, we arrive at 148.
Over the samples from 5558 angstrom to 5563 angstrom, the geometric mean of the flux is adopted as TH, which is 9.30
